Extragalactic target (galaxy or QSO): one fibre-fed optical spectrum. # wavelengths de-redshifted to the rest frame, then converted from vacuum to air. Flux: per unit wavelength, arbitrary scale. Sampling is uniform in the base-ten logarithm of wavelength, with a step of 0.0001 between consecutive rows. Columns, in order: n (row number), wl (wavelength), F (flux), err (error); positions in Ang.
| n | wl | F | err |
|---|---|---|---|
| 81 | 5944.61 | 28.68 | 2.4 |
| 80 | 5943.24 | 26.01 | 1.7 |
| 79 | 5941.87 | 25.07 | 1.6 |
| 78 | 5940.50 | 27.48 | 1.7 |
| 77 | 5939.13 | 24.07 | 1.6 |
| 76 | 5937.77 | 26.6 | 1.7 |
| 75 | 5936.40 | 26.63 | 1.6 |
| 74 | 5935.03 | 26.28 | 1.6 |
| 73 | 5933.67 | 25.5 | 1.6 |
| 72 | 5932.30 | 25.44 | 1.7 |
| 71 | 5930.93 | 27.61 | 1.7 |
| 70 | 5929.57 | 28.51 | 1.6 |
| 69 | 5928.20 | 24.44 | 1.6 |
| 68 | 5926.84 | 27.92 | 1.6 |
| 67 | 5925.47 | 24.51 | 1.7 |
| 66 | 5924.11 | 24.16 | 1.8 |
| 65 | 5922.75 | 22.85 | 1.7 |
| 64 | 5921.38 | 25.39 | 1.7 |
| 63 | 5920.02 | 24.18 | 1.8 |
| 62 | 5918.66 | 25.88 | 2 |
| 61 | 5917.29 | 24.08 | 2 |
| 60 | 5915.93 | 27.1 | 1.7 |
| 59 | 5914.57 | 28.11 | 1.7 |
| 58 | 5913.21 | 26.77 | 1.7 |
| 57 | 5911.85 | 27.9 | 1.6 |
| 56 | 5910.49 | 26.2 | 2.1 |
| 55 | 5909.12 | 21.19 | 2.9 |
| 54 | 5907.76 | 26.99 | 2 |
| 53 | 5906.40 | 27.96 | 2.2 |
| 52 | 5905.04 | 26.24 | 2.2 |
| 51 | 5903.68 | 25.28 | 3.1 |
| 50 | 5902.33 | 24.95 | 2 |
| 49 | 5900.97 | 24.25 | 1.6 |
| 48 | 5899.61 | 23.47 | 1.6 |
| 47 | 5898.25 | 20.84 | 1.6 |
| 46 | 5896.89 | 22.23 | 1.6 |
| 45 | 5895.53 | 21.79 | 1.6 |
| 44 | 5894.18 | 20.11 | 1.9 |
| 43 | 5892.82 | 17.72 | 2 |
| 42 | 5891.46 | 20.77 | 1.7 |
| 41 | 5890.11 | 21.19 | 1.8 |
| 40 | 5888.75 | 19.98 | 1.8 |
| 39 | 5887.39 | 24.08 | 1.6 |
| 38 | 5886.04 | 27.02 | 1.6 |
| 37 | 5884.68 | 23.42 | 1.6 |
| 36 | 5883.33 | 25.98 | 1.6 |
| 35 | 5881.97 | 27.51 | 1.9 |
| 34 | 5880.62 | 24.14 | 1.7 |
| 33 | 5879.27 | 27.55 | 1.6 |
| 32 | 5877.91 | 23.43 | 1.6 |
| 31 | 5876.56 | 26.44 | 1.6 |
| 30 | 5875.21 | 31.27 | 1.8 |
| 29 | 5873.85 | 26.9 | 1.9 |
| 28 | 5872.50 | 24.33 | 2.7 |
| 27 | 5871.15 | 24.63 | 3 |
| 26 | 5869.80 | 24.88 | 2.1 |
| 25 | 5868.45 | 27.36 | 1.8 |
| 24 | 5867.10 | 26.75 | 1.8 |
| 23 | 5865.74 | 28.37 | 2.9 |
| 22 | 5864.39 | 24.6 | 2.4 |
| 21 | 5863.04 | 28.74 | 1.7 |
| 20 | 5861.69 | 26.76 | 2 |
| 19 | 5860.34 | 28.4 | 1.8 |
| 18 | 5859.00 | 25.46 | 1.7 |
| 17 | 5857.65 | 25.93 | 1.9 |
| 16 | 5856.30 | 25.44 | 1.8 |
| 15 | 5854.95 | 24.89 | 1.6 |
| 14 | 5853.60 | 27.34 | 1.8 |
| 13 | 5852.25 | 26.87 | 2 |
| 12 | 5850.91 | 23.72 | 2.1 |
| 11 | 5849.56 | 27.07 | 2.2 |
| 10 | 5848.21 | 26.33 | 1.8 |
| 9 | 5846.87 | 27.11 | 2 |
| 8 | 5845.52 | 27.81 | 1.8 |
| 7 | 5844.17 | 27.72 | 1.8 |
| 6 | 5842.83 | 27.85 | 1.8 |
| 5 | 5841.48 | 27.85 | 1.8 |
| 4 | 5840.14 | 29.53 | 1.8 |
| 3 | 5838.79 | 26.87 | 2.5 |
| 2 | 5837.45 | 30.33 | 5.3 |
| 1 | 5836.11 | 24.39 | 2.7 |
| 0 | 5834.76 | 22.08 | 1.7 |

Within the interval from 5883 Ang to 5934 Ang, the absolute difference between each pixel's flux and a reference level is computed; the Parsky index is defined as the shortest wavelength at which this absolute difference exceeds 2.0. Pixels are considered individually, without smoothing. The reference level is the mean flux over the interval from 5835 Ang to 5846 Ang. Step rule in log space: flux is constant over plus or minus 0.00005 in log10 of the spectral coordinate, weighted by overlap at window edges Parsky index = 5884.68 Ang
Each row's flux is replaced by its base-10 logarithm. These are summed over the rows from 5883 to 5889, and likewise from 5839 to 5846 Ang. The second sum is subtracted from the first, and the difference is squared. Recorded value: 0.12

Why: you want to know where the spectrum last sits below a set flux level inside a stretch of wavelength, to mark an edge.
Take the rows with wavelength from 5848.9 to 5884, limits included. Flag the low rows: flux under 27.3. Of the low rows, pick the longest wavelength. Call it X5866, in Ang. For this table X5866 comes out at 5883.33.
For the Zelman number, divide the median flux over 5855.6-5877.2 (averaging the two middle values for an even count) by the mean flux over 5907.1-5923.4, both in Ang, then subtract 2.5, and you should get -1.46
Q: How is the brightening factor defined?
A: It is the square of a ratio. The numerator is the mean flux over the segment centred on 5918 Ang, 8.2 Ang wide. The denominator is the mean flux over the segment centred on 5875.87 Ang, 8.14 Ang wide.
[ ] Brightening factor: 0.936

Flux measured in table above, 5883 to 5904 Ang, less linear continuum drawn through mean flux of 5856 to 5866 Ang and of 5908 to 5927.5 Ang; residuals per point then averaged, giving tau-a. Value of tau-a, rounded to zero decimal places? -3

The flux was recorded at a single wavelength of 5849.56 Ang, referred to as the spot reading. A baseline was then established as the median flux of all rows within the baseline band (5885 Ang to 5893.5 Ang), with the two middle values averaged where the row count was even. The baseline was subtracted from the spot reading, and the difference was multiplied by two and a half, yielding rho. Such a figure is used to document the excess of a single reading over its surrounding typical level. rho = 15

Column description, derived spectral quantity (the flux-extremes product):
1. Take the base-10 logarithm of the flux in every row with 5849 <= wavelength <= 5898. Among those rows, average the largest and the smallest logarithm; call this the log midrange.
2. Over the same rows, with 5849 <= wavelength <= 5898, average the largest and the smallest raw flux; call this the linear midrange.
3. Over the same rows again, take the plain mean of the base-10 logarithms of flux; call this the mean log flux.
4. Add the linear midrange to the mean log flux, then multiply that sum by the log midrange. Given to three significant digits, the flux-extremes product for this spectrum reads 35.5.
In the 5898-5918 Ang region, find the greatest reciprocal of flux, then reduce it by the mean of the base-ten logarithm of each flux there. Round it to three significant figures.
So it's -1.36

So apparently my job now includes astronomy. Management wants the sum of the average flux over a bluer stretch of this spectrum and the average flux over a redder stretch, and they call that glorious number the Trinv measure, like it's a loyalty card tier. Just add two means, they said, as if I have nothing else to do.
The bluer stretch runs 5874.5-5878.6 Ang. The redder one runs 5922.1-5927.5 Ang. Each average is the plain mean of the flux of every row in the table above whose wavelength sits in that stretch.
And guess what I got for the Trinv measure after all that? 51.9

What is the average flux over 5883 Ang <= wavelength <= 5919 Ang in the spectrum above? 24.1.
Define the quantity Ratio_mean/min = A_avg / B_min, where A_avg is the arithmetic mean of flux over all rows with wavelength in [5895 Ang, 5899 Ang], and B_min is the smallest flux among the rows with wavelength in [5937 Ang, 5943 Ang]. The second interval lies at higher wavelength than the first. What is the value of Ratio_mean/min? 0.90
